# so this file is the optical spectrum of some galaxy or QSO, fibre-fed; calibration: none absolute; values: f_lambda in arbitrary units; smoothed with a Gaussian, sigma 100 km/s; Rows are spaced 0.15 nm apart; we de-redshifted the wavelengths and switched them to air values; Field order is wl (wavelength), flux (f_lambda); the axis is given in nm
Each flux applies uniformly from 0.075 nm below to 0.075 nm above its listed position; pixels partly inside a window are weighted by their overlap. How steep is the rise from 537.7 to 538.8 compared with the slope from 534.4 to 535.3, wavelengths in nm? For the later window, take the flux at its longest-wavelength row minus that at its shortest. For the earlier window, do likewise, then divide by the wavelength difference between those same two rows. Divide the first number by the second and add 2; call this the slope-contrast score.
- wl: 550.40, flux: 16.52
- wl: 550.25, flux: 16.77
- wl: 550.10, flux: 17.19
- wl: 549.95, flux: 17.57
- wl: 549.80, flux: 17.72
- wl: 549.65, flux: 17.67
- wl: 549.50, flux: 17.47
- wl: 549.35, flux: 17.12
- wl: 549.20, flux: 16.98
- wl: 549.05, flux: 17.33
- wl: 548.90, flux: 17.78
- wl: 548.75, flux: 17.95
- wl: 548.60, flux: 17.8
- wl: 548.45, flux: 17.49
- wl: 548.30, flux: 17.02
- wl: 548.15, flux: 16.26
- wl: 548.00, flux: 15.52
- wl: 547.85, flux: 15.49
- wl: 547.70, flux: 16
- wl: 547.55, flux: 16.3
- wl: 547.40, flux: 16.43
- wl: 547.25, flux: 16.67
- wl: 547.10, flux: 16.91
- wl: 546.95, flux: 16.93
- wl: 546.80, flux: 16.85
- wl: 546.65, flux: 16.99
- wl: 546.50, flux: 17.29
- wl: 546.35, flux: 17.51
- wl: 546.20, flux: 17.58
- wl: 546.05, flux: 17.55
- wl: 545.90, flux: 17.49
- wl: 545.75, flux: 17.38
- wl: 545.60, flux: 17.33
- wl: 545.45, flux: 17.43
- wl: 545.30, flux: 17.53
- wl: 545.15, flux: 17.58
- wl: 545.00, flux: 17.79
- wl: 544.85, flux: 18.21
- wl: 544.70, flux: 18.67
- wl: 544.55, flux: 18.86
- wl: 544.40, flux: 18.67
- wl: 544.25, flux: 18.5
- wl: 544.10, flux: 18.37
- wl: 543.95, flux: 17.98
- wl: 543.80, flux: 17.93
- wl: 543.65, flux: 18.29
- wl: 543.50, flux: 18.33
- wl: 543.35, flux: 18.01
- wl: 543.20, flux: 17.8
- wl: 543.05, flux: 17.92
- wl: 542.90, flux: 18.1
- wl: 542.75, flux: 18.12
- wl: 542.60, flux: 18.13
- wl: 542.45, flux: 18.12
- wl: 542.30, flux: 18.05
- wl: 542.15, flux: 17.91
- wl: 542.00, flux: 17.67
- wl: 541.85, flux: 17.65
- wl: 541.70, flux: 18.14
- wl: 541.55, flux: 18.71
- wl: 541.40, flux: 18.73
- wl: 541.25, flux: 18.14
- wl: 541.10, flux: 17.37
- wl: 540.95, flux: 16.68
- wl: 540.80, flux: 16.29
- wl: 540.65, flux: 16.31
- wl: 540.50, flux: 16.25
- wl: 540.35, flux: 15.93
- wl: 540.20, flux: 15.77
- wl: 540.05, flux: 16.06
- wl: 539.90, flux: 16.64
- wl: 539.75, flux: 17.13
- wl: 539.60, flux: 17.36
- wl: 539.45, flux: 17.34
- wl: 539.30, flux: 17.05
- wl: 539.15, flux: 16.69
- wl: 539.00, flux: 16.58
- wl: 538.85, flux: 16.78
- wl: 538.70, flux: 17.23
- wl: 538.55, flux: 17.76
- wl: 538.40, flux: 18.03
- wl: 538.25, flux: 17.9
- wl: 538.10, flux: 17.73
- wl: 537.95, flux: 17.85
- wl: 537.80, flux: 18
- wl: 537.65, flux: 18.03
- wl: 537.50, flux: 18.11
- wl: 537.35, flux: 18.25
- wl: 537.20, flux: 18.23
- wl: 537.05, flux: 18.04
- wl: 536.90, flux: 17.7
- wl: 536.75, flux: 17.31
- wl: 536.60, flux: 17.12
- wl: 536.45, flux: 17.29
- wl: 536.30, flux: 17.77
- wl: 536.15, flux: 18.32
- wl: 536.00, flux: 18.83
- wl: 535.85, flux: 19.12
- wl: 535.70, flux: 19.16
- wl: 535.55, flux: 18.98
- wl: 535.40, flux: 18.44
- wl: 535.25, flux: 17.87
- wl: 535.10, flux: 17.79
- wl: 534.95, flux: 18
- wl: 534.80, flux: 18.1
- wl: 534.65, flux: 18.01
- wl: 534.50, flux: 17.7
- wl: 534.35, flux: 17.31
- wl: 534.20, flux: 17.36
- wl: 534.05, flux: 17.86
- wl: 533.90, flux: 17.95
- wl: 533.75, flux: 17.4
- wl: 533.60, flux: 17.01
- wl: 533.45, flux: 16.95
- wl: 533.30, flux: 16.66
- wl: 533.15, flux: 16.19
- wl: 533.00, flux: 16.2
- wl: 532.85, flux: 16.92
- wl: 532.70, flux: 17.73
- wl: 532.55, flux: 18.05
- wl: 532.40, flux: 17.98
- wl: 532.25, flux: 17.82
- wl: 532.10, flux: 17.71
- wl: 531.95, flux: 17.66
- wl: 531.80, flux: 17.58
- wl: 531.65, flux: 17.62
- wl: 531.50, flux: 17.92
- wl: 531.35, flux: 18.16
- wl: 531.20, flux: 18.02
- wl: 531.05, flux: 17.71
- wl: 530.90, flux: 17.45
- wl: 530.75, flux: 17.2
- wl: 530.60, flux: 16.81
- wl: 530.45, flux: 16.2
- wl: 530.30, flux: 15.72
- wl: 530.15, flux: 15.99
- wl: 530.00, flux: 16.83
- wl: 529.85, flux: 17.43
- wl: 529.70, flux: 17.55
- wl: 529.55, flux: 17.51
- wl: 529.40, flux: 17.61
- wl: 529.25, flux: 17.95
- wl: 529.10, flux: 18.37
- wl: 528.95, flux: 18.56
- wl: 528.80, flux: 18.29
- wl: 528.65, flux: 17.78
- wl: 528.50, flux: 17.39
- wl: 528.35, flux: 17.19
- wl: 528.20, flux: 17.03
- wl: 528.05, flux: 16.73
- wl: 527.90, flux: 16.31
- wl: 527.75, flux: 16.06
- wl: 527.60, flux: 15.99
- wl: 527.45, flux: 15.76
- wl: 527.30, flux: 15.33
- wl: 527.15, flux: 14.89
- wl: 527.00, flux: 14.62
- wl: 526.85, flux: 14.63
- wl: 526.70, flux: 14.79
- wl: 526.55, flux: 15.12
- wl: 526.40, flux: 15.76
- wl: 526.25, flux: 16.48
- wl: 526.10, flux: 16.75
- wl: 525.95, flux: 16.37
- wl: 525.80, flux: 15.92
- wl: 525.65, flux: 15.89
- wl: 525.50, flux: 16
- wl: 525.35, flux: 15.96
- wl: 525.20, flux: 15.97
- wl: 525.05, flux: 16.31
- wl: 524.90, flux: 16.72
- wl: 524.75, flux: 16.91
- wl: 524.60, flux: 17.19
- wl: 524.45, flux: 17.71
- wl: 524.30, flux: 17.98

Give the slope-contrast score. -1.40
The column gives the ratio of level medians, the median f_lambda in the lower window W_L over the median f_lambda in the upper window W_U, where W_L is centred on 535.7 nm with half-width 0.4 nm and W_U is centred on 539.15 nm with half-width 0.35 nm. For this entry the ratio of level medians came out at 1.13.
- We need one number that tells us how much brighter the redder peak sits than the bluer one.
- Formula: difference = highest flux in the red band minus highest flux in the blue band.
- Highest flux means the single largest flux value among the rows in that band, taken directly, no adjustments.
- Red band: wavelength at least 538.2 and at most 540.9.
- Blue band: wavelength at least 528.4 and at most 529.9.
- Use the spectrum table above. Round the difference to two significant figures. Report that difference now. -0.53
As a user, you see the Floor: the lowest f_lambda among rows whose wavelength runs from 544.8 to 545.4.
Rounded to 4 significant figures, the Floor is 17.53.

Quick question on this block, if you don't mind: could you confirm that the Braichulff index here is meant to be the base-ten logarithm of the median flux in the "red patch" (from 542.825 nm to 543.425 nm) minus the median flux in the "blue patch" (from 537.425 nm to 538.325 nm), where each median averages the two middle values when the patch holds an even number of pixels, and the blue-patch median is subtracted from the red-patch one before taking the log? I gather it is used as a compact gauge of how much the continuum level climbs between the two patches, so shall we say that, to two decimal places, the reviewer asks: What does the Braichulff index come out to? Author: -1.82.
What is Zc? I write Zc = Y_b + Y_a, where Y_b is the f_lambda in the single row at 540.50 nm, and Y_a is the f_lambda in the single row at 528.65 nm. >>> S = 34.0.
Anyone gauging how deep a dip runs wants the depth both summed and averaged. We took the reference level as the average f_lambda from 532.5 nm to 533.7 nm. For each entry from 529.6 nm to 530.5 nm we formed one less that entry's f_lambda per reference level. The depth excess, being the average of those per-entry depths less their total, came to -0.10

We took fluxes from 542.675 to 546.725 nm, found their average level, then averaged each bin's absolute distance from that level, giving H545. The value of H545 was 0.4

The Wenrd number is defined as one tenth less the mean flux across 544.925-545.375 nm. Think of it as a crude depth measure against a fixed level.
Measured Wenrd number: -17.5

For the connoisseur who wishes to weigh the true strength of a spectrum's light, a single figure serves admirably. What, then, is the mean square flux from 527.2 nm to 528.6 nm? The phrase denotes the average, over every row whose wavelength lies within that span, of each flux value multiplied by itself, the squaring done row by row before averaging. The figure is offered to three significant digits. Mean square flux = 270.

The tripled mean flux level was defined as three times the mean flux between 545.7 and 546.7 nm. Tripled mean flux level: 52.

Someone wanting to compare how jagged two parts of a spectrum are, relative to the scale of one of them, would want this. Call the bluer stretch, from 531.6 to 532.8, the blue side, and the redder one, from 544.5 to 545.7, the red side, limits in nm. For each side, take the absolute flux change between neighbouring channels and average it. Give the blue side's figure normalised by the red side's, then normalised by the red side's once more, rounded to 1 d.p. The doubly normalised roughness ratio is 2.5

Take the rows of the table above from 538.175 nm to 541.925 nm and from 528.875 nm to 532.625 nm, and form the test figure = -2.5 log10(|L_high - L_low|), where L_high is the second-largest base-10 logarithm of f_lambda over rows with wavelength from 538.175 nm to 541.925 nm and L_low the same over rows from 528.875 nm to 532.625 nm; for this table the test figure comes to 5.2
